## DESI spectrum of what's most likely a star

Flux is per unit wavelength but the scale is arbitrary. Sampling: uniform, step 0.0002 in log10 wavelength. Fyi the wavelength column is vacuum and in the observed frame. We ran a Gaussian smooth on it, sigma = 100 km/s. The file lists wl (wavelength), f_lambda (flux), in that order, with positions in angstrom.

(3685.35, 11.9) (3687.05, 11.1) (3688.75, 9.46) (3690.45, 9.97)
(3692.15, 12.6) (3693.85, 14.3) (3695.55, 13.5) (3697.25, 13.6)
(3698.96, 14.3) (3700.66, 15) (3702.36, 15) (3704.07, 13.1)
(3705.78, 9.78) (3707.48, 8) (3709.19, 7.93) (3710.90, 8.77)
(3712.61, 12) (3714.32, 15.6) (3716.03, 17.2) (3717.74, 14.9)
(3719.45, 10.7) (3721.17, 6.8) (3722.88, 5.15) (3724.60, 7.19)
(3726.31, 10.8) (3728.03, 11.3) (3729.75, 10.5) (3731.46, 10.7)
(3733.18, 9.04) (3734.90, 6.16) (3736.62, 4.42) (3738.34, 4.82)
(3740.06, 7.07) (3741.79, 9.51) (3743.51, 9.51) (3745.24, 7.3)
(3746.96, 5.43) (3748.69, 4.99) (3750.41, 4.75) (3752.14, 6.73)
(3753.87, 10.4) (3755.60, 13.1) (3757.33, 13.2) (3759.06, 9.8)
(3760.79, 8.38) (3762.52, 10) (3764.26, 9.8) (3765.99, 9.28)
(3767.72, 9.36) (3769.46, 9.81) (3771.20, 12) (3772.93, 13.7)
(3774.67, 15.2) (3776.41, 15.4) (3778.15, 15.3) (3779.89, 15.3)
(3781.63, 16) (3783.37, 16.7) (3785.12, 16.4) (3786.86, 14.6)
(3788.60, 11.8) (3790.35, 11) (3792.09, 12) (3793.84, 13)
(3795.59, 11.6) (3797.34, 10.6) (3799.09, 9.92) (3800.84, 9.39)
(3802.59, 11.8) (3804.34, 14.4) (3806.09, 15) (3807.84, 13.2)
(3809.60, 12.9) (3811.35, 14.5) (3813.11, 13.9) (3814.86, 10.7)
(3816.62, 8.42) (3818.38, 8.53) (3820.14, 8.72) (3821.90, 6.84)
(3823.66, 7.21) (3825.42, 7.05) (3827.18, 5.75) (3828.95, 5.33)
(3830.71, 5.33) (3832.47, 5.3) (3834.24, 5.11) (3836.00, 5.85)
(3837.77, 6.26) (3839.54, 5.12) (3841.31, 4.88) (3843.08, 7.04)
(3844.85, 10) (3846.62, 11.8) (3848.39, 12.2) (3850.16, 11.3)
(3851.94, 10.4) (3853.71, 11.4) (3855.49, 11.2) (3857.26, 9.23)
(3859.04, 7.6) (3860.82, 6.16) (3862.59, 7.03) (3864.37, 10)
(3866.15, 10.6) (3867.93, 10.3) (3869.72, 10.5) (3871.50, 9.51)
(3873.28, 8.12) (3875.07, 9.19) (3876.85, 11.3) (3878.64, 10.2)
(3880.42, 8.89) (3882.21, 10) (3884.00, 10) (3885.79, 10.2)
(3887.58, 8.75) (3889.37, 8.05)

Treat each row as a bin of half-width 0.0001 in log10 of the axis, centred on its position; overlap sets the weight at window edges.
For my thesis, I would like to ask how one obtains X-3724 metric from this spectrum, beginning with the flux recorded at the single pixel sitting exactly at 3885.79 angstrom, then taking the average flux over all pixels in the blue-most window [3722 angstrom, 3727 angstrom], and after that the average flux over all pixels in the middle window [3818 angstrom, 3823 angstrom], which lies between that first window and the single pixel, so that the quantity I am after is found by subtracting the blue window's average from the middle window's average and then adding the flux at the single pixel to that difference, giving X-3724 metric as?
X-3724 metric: 10.5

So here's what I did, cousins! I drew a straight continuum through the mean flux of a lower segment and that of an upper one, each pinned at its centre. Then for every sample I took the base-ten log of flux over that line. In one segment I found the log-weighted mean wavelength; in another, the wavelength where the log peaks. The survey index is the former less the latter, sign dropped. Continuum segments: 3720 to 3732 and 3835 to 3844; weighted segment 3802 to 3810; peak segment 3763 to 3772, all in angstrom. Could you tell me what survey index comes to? 35.0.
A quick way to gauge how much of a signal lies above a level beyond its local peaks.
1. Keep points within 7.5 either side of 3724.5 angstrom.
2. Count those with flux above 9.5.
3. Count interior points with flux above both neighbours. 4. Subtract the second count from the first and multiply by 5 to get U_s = 25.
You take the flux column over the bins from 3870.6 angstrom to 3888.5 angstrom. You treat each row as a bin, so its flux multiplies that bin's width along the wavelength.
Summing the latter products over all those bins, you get 172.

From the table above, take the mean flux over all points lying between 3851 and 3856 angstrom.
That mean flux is 11.0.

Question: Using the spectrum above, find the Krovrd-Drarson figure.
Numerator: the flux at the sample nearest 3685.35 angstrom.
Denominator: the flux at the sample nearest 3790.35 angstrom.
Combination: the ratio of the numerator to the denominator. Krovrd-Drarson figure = 1.08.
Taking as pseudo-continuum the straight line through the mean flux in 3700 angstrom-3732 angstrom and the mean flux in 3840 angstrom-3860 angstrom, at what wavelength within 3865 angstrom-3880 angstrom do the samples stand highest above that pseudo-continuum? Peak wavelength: 3876.85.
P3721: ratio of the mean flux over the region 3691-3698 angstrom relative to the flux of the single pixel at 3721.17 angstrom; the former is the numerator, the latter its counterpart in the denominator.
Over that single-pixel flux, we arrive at 2.0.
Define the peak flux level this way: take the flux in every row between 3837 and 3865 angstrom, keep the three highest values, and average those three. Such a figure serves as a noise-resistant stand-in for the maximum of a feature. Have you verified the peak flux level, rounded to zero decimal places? 12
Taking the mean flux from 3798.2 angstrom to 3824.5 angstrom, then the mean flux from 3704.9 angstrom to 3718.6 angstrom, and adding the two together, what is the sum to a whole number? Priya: 23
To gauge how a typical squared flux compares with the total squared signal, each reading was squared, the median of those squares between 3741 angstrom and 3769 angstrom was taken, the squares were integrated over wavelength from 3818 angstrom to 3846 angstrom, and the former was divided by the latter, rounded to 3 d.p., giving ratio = 0.071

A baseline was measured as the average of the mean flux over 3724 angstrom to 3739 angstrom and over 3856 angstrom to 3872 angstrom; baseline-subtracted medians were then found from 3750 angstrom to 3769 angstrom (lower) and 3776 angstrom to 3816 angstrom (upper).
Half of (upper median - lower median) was 2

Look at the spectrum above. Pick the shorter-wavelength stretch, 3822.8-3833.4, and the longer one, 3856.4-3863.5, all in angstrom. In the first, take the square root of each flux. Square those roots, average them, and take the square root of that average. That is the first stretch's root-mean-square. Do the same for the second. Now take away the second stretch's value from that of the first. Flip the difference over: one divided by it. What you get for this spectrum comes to -3.4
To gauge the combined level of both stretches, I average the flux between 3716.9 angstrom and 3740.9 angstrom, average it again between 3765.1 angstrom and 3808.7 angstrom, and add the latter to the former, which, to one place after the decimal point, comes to 21.4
